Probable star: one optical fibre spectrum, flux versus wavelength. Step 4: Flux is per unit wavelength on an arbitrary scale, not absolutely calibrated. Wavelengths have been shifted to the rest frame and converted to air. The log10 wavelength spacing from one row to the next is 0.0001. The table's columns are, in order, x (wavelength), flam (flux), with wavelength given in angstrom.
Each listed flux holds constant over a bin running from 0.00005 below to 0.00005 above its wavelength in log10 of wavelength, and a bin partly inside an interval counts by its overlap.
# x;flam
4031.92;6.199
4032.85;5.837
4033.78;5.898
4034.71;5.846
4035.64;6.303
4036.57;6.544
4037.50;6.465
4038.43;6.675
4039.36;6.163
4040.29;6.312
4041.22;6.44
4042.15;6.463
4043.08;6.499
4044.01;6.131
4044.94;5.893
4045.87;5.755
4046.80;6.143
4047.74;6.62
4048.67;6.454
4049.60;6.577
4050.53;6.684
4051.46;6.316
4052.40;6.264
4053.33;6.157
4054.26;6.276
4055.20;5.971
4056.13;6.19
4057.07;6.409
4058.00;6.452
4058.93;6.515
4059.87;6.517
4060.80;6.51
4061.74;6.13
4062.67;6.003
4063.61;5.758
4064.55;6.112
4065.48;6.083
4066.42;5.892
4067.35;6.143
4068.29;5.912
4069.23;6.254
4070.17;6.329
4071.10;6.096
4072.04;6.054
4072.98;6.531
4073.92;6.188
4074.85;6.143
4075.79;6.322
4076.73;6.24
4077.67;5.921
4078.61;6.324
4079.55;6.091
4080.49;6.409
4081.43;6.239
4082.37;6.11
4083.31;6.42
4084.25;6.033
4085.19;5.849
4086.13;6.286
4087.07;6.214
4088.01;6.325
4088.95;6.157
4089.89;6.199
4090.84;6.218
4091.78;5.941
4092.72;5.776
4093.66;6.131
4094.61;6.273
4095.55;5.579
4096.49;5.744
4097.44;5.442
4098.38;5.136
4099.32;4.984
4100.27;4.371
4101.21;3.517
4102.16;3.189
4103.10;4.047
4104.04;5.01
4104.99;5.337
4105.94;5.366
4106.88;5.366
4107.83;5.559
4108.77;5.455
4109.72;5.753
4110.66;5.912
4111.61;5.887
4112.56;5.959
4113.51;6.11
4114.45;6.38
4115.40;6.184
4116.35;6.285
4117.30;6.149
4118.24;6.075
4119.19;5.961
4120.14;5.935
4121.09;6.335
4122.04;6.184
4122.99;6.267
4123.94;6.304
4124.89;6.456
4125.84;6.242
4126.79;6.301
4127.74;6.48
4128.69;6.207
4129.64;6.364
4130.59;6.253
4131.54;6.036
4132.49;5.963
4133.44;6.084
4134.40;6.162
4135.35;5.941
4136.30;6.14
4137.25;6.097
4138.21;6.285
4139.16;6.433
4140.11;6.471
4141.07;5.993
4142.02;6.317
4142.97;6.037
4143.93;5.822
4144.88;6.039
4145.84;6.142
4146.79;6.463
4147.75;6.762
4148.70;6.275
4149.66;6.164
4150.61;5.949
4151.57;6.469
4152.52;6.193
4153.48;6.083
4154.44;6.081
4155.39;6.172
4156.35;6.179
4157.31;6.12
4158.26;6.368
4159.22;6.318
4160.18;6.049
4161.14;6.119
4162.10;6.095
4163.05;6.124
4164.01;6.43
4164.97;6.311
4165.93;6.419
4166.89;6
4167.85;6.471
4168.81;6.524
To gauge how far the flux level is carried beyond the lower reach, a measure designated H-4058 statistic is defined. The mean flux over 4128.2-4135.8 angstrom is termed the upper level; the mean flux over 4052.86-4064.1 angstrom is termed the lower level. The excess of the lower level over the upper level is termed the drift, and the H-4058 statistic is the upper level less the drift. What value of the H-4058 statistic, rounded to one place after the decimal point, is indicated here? 6.0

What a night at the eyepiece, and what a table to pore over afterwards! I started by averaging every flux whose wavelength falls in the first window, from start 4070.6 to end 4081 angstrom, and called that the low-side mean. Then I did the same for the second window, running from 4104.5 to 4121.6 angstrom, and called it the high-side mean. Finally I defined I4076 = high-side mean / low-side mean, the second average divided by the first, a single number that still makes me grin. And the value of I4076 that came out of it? 0.948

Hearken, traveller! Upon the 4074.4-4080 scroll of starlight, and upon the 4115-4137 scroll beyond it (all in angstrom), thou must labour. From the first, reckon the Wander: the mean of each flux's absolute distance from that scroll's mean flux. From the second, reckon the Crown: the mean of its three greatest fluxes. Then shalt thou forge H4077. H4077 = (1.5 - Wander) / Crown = 0.214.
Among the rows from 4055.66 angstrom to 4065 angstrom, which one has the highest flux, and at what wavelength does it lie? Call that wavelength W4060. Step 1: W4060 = 4059.87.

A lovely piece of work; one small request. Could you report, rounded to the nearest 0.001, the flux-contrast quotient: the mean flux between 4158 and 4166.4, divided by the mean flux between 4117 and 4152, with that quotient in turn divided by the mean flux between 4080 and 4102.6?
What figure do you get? 0.177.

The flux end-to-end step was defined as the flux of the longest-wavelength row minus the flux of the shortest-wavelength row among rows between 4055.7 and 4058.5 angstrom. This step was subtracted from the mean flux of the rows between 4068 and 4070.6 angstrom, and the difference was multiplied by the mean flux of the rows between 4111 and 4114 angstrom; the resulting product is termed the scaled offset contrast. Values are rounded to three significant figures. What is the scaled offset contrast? 35.3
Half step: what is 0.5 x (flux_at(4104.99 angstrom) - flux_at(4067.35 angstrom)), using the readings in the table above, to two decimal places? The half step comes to -0.40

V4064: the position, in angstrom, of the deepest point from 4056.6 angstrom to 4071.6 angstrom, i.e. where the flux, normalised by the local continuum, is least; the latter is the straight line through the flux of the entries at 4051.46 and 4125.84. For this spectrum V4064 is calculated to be 4063.61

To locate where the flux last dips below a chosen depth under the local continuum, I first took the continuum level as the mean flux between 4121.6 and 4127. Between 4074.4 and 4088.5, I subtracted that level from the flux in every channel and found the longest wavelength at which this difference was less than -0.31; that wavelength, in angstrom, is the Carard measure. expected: 4085.19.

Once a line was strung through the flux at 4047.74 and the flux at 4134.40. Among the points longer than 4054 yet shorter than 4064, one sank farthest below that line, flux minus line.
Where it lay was 4063.61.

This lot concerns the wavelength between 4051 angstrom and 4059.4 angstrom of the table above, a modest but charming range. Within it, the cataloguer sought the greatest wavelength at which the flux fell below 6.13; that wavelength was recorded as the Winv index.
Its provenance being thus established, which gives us 4055.20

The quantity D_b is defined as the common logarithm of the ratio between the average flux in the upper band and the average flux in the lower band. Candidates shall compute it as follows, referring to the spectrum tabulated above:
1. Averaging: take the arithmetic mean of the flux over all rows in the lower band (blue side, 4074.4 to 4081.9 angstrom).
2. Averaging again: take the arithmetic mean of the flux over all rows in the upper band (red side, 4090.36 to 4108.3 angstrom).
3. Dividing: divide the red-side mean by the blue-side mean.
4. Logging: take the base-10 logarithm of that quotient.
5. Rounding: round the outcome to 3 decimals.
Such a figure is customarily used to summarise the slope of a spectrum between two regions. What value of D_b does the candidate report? -0.076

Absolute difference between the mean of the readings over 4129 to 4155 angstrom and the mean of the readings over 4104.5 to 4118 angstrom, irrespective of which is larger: 0.35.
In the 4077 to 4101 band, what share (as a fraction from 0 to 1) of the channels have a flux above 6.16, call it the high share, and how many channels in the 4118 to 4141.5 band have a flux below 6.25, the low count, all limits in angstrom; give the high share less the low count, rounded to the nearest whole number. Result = -14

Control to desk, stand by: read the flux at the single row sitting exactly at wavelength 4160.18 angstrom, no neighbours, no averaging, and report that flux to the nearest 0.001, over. 6.049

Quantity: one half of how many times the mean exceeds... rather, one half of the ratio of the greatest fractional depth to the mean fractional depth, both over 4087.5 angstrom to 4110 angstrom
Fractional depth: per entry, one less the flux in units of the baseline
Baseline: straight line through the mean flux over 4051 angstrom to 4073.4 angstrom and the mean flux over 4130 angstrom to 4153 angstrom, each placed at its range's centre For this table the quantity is 2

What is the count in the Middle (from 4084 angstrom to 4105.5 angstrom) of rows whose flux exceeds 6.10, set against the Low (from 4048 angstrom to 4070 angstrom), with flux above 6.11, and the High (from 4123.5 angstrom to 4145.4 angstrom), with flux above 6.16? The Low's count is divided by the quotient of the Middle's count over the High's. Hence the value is 28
